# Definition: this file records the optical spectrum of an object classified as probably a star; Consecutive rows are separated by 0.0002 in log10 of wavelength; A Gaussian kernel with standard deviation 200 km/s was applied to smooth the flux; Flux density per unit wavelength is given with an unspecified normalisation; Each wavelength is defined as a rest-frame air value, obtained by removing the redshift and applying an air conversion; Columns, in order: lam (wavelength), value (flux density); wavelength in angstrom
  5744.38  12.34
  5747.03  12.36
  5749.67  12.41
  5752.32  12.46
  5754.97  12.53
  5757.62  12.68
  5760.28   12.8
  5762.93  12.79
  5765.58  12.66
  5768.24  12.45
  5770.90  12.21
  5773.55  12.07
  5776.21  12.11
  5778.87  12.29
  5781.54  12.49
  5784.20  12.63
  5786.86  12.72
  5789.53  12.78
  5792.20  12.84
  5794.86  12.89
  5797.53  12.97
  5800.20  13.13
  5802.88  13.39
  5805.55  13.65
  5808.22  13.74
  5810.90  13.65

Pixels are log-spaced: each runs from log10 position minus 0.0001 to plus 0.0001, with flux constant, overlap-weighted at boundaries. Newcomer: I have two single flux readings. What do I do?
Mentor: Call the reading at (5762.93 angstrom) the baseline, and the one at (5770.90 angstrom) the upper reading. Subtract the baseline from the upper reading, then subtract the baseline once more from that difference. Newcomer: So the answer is -13.4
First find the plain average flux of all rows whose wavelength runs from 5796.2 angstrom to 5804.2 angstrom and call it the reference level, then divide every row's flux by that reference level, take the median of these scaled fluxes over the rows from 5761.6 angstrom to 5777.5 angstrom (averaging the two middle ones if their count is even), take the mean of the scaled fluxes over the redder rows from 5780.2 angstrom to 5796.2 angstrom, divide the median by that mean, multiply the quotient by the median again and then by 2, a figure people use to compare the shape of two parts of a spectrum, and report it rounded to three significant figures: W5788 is 1.82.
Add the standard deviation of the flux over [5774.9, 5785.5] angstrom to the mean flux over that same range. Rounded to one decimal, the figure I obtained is 12.6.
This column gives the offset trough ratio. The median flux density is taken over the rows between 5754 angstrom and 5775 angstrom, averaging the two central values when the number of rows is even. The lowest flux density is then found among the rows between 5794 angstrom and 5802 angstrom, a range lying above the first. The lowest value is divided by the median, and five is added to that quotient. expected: 6.02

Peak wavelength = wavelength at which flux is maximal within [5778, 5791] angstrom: 5789.53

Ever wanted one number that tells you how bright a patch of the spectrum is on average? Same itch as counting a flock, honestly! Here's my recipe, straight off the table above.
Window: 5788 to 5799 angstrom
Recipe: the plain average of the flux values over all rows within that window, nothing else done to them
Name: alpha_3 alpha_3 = 12.87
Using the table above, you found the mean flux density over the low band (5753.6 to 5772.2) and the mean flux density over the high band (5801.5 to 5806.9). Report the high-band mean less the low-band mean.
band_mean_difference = 0.9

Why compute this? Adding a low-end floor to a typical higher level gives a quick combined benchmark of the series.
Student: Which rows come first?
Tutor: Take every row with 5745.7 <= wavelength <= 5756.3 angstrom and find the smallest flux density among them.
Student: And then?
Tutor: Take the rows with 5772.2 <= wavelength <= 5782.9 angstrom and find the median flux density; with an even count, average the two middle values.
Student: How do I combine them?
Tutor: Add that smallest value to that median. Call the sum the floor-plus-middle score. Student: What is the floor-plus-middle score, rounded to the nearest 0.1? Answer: 24.6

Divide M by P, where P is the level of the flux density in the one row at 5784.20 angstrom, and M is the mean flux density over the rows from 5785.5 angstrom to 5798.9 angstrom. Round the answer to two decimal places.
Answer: 1.02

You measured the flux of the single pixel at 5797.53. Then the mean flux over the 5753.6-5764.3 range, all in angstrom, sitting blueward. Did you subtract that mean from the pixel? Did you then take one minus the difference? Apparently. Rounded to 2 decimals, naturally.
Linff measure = 0.73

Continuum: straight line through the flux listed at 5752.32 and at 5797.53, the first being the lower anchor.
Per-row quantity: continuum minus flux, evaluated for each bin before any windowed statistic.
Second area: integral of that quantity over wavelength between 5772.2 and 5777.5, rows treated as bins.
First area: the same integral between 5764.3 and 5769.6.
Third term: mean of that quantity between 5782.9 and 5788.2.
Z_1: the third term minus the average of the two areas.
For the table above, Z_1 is -1.7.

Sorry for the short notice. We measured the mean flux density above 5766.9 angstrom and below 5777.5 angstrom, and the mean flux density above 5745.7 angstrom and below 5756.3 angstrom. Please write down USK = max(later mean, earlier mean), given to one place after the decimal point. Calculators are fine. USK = 12.4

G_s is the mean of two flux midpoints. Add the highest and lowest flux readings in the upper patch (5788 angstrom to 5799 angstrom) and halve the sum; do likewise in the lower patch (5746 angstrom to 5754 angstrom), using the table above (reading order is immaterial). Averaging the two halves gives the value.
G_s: 12.6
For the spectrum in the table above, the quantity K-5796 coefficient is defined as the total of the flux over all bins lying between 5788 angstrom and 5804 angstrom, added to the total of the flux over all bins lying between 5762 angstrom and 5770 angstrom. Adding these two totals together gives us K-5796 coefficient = 116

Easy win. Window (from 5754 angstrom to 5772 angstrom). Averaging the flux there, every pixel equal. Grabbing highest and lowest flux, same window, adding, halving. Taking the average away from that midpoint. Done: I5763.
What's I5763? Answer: -0.08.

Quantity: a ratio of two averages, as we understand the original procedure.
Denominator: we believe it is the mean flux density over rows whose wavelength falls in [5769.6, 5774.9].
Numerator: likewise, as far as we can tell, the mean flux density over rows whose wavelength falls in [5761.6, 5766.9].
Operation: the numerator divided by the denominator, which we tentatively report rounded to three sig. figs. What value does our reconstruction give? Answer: 1.05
